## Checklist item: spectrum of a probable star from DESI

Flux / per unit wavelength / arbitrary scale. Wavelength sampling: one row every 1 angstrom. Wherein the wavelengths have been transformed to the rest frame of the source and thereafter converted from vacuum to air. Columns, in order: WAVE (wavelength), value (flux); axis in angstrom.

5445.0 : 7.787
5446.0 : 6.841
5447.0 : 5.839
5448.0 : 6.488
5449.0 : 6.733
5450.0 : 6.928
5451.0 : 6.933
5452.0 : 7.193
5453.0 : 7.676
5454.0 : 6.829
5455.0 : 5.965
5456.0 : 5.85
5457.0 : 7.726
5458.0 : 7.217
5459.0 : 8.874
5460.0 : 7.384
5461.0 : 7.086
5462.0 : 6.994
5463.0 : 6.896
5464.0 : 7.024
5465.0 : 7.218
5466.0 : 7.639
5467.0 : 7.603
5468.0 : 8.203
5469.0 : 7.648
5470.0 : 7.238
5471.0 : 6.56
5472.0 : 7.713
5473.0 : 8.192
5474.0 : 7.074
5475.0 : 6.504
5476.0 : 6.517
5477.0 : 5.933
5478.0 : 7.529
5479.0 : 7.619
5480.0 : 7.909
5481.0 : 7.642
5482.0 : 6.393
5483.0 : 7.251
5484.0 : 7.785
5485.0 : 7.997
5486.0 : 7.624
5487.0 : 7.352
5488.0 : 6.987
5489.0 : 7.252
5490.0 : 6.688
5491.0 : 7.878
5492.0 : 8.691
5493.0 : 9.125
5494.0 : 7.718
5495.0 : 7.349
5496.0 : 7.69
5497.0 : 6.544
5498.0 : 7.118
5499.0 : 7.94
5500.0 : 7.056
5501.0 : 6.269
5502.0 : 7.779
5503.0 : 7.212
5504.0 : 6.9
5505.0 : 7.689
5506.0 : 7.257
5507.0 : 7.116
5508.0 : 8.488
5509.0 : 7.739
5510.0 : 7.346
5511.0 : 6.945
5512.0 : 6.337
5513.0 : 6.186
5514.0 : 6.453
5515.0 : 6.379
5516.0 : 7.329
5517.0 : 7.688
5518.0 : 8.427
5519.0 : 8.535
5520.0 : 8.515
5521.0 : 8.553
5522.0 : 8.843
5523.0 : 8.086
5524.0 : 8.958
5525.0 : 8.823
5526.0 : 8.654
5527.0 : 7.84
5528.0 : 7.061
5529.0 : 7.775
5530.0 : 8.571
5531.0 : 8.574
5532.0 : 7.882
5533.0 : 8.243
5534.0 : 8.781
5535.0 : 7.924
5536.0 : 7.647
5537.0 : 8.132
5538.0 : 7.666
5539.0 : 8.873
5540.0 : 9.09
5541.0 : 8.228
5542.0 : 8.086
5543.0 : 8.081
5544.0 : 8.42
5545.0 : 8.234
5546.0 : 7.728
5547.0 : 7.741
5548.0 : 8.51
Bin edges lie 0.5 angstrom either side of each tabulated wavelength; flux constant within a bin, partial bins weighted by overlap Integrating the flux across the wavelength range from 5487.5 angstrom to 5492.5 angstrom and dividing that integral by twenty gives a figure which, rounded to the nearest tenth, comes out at 1.9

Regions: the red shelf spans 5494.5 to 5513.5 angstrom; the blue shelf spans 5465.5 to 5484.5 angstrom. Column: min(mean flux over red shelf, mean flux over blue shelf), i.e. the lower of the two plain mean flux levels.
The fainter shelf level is 7.21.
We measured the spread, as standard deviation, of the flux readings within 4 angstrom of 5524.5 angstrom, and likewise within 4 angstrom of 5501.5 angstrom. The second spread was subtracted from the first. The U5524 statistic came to 0.10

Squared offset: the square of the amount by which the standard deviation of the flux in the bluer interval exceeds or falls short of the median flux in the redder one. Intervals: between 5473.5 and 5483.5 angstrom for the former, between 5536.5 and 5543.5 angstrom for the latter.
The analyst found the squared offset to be 56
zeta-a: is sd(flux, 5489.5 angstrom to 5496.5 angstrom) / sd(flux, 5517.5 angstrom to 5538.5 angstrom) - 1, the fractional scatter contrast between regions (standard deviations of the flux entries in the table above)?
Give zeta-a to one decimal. 0.6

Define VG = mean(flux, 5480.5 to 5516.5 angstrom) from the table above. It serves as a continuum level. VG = 7.32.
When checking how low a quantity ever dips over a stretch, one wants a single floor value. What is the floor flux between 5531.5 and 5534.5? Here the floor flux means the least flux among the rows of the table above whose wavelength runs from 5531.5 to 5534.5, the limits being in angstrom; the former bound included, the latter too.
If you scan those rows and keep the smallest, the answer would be 7.882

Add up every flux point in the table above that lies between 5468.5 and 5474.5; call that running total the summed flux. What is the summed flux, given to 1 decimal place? 44.4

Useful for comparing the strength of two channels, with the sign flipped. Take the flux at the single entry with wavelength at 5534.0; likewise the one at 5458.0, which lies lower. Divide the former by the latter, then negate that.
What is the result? -1.22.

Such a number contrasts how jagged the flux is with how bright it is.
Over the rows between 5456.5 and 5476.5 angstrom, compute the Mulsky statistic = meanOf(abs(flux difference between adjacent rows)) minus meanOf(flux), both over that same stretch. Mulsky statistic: -6.8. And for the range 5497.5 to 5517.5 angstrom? -6.6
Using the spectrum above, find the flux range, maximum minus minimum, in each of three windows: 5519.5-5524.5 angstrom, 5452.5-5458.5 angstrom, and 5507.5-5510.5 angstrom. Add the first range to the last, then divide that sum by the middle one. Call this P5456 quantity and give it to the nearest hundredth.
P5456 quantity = 1.07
